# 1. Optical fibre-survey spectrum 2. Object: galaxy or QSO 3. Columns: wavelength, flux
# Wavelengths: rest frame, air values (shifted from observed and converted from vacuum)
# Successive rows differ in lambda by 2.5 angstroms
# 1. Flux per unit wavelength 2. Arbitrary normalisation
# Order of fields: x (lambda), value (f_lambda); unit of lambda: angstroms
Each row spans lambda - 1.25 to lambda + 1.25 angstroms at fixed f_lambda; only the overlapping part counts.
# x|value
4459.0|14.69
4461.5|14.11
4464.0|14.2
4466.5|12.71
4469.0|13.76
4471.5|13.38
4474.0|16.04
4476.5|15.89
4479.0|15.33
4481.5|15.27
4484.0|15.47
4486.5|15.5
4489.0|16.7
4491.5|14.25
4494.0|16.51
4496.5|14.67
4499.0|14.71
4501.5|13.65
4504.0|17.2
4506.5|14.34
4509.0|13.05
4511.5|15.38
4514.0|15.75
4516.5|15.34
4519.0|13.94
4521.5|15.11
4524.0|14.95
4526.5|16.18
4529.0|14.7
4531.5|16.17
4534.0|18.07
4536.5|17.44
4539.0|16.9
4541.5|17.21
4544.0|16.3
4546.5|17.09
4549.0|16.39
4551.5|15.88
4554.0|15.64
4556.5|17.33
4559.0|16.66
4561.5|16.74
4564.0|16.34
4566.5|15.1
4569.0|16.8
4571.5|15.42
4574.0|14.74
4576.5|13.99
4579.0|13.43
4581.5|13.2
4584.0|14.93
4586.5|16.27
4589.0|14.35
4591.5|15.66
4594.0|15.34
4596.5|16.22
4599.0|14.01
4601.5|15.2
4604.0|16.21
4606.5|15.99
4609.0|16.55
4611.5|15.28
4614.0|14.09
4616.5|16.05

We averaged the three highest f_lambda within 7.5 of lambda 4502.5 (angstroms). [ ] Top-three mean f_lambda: 15.5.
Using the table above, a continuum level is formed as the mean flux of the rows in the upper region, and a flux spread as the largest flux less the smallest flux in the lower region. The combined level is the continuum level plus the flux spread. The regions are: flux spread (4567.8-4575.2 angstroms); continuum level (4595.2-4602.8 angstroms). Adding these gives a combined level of 17.2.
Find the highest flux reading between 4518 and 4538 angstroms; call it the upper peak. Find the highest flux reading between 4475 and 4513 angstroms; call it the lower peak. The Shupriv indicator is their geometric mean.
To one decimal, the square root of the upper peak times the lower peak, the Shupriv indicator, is 17.6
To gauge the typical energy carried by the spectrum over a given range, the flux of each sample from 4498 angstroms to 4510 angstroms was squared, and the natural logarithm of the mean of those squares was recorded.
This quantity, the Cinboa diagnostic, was 5.37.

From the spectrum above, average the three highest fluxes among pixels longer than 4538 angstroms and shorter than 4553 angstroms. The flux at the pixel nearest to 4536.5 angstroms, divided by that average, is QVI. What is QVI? 1.022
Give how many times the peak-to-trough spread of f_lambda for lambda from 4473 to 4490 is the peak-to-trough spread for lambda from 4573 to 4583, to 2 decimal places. 0.93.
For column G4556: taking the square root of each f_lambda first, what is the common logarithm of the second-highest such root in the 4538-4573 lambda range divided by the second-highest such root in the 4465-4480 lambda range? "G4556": 0.017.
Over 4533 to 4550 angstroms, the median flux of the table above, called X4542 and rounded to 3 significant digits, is 17.1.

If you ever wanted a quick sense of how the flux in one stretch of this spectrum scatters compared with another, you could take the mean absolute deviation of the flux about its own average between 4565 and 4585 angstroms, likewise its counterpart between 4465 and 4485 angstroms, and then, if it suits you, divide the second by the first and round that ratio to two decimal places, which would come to 1.25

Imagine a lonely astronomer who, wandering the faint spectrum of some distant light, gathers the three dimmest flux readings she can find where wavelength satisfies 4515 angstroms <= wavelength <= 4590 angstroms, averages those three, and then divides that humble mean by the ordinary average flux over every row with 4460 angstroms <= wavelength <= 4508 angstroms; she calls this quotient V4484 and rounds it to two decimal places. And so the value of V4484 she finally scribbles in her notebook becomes 0.91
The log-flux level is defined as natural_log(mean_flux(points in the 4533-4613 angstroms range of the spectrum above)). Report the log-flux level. 2.76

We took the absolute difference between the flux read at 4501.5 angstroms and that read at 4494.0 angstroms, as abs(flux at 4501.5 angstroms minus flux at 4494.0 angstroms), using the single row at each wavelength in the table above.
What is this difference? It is 2.9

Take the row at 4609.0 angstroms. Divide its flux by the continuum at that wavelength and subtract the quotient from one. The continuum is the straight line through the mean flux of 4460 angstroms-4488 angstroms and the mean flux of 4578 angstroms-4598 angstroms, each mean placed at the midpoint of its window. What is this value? -0.11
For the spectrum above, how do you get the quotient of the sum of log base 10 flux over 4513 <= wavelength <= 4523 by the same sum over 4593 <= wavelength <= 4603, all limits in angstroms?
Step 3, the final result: 1.00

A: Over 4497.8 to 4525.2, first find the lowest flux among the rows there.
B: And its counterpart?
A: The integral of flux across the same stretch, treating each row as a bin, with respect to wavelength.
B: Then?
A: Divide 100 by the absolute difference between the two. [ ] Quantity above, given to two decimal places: 0.25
